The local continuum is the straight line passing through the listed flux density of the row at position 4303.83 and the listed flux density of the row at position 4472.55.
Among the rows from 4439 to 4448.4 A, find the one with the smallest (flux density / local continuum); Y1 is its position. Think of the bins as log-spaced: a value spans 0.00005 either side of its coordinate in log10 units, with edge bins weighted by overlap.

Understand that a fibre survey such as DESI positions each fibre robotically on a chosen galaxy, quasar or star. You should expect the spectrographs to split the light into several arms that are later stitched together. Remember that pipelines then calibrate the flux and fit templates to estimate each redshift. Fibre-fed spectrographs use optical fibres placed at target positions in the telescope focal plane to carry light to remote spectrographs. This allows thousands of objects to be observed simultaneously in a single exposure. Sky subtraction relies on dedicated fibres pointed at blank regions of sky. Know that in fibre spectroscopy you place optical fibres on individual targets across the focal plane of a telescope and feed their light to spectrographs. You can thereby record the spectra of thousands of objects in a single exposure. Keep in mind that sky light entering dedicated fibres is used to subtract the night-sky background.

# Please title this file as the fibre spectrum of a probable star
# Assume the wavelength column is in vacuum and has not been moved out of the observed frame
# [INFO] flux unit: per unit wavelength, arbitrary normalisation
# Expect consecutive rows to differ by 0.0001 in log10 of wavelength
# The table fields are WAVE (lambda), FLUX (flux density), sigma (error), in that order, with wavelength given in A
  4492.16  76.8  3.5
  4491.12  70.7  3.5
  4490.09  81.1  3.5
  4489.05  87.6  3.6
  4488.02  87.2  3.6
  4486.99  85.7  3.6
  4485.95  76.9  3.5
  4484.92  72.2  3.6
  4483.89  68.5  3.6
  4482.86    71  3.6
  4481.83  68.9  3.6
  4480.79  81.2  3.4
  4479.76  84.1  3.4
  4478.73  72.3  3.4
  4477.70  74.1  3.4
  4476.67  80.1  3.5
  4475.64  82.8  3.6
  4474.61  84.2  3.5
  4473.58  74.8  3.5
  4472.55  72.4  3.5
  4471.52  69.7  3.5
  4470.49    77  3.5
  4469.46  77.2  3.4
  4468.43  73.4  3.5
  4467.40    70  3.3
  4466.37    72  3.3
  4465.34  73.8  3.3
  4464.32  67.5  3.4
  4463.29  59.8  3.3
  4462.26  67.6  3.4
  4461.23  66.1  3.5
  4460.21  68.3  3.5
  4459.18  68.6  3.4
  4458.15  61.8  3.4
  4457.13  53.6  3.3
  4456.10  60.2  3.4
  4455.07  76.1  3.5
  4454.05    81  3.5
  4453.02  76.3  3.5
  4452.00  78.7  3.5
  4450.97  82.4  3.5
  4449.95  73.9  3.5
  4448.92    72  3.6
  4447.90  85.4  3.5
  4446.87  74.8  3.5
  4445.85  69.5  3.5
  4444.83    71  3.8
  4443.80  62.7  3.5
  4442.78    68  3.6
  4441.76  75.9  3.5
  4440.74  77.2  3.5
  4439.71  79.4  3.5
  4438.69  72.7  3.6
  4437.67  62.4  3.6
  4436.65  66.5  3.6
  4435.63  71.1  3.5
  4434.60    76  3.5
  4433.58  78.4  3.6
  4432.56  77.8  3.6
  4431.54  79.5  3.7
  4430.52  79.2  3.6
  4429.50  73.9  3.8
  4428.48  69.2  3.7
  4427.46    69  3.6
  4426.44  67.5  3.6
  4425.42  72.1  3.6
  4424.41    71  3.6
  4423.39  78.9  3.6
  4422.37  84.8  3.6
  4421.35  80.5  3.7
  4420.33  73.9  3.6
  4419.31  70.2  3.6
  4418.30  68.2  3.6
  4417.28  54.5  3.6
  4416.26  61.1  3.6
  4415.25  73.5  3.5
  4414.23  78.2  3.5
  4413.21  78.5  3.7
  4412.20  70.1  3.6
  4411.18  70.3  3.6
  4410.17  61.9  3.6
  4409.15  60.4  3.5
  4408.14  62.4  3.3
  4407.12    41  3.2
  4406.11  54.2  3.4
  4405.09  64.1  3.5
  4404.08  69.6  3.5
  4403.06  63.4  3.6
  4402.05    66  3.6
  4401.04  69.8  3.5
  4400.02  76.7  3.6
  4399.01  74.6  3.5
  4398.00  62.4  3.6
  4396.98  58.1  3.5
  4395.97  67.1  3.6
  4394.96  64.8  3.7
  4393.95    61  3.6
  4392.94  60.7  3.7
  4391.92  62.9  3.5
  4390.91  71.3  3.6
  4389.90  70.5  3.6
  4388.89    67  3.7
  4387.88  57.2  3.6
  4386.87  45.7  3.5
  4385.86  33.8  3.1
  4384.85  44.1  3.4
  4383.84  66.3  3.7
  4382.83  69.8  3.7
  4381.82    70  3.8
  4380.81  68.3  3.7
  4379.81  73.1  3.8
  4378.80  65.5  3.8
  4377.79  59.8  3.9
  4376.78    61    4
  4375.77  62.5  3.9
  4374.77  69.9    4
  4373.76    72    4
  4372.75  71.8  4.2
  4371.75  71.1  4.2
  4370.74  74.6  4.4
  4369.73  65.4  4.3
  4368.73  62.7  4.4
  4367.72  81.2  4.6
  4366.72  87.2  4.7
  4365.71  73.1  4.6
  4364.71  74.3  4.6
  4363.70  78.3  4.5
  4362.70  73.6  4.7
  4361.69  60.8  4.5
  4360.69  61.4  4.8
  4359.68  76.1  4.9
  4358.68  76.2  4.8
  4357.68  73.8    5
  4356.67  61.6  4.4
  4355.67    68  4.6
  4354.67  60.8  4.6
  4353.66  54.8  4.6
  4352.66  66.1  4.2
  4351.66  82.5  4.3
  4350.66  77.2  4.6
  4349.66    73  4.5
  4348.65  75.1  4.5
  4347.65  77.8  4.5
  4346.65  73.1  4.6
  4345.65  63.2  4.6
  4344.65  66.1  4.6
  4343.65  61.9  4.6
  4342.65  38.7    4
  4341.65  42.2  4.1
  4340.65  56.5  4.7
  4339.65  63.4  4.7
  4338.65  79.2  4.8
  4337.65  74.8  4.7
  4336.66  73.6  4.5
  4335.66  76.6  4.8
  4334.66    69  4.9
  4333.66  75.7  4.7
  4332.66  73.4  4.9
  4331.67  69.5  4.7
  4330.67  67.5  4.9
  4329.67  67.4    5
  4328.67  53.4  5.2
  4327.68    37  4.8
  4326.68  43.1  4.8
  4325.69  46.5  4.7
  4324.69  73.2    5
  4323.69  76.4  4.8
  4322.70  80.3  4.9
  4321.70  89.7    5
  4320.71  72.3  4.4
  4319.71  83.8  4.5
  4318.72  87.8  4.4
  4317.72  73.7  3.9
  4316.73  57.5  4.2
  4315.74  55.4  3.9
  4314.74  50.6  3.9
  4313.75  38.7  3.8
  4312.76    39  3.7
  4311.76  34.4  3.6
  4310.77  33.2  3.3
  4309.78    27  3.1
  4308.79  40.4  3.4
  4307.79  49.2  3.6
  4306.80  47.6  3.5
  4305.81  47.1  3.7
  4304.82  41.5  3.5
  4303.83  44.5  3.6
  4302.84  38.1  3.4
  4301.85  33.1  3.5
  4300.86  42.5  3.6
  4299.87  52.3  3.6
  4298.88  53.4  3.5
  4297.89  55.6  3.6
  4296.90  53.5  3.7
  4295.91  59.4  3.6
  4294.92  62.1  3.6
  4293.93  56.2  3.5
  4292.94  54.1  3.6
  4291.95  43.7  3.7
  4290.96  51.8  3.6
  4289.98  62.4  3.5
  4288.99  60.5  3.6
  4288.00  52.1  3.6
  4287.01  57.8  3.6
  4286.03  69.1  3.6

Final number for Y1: 4443.80 A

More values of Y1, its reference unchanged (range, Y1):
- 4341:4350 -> 4342.65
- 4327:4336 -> 4327.68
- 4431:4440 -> 4437.67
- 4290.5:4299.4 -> 4291.95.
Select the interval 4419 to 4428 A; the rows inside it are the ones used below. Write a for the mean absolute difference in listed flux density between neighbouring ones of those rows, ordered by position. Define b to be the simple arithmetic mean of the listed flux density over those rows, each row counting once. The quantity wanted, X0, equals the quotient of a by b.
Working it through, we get 0.06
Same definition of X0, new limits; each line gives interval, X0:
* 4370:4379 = 0.04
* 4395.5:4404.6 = 0.09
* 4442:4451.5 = 0.09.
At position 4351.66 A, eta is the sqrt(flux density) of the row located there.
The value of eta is 9.1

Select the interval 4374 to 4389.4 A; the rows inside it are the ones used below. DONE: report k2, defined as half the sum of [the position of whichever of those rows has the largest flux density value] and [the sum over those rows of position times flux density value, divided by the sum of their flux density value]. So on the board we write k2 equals 4380.6 A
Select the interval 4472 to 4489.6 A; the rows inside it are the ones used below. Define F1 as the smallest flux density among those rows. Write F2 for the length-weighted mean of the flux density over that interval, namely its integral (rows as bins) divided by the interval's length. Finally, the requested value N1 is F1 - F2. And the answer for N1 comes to -9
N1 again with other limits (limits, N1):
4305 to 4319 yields -21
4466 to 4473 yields -3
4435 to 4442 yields -10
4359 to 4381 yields -10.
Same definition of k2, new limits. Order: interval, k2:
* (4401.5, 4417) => 4411.3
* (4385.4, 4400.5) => 4396.7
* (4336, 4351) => 4341.2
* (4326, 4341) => 4336.4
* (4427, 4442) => 4433.1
